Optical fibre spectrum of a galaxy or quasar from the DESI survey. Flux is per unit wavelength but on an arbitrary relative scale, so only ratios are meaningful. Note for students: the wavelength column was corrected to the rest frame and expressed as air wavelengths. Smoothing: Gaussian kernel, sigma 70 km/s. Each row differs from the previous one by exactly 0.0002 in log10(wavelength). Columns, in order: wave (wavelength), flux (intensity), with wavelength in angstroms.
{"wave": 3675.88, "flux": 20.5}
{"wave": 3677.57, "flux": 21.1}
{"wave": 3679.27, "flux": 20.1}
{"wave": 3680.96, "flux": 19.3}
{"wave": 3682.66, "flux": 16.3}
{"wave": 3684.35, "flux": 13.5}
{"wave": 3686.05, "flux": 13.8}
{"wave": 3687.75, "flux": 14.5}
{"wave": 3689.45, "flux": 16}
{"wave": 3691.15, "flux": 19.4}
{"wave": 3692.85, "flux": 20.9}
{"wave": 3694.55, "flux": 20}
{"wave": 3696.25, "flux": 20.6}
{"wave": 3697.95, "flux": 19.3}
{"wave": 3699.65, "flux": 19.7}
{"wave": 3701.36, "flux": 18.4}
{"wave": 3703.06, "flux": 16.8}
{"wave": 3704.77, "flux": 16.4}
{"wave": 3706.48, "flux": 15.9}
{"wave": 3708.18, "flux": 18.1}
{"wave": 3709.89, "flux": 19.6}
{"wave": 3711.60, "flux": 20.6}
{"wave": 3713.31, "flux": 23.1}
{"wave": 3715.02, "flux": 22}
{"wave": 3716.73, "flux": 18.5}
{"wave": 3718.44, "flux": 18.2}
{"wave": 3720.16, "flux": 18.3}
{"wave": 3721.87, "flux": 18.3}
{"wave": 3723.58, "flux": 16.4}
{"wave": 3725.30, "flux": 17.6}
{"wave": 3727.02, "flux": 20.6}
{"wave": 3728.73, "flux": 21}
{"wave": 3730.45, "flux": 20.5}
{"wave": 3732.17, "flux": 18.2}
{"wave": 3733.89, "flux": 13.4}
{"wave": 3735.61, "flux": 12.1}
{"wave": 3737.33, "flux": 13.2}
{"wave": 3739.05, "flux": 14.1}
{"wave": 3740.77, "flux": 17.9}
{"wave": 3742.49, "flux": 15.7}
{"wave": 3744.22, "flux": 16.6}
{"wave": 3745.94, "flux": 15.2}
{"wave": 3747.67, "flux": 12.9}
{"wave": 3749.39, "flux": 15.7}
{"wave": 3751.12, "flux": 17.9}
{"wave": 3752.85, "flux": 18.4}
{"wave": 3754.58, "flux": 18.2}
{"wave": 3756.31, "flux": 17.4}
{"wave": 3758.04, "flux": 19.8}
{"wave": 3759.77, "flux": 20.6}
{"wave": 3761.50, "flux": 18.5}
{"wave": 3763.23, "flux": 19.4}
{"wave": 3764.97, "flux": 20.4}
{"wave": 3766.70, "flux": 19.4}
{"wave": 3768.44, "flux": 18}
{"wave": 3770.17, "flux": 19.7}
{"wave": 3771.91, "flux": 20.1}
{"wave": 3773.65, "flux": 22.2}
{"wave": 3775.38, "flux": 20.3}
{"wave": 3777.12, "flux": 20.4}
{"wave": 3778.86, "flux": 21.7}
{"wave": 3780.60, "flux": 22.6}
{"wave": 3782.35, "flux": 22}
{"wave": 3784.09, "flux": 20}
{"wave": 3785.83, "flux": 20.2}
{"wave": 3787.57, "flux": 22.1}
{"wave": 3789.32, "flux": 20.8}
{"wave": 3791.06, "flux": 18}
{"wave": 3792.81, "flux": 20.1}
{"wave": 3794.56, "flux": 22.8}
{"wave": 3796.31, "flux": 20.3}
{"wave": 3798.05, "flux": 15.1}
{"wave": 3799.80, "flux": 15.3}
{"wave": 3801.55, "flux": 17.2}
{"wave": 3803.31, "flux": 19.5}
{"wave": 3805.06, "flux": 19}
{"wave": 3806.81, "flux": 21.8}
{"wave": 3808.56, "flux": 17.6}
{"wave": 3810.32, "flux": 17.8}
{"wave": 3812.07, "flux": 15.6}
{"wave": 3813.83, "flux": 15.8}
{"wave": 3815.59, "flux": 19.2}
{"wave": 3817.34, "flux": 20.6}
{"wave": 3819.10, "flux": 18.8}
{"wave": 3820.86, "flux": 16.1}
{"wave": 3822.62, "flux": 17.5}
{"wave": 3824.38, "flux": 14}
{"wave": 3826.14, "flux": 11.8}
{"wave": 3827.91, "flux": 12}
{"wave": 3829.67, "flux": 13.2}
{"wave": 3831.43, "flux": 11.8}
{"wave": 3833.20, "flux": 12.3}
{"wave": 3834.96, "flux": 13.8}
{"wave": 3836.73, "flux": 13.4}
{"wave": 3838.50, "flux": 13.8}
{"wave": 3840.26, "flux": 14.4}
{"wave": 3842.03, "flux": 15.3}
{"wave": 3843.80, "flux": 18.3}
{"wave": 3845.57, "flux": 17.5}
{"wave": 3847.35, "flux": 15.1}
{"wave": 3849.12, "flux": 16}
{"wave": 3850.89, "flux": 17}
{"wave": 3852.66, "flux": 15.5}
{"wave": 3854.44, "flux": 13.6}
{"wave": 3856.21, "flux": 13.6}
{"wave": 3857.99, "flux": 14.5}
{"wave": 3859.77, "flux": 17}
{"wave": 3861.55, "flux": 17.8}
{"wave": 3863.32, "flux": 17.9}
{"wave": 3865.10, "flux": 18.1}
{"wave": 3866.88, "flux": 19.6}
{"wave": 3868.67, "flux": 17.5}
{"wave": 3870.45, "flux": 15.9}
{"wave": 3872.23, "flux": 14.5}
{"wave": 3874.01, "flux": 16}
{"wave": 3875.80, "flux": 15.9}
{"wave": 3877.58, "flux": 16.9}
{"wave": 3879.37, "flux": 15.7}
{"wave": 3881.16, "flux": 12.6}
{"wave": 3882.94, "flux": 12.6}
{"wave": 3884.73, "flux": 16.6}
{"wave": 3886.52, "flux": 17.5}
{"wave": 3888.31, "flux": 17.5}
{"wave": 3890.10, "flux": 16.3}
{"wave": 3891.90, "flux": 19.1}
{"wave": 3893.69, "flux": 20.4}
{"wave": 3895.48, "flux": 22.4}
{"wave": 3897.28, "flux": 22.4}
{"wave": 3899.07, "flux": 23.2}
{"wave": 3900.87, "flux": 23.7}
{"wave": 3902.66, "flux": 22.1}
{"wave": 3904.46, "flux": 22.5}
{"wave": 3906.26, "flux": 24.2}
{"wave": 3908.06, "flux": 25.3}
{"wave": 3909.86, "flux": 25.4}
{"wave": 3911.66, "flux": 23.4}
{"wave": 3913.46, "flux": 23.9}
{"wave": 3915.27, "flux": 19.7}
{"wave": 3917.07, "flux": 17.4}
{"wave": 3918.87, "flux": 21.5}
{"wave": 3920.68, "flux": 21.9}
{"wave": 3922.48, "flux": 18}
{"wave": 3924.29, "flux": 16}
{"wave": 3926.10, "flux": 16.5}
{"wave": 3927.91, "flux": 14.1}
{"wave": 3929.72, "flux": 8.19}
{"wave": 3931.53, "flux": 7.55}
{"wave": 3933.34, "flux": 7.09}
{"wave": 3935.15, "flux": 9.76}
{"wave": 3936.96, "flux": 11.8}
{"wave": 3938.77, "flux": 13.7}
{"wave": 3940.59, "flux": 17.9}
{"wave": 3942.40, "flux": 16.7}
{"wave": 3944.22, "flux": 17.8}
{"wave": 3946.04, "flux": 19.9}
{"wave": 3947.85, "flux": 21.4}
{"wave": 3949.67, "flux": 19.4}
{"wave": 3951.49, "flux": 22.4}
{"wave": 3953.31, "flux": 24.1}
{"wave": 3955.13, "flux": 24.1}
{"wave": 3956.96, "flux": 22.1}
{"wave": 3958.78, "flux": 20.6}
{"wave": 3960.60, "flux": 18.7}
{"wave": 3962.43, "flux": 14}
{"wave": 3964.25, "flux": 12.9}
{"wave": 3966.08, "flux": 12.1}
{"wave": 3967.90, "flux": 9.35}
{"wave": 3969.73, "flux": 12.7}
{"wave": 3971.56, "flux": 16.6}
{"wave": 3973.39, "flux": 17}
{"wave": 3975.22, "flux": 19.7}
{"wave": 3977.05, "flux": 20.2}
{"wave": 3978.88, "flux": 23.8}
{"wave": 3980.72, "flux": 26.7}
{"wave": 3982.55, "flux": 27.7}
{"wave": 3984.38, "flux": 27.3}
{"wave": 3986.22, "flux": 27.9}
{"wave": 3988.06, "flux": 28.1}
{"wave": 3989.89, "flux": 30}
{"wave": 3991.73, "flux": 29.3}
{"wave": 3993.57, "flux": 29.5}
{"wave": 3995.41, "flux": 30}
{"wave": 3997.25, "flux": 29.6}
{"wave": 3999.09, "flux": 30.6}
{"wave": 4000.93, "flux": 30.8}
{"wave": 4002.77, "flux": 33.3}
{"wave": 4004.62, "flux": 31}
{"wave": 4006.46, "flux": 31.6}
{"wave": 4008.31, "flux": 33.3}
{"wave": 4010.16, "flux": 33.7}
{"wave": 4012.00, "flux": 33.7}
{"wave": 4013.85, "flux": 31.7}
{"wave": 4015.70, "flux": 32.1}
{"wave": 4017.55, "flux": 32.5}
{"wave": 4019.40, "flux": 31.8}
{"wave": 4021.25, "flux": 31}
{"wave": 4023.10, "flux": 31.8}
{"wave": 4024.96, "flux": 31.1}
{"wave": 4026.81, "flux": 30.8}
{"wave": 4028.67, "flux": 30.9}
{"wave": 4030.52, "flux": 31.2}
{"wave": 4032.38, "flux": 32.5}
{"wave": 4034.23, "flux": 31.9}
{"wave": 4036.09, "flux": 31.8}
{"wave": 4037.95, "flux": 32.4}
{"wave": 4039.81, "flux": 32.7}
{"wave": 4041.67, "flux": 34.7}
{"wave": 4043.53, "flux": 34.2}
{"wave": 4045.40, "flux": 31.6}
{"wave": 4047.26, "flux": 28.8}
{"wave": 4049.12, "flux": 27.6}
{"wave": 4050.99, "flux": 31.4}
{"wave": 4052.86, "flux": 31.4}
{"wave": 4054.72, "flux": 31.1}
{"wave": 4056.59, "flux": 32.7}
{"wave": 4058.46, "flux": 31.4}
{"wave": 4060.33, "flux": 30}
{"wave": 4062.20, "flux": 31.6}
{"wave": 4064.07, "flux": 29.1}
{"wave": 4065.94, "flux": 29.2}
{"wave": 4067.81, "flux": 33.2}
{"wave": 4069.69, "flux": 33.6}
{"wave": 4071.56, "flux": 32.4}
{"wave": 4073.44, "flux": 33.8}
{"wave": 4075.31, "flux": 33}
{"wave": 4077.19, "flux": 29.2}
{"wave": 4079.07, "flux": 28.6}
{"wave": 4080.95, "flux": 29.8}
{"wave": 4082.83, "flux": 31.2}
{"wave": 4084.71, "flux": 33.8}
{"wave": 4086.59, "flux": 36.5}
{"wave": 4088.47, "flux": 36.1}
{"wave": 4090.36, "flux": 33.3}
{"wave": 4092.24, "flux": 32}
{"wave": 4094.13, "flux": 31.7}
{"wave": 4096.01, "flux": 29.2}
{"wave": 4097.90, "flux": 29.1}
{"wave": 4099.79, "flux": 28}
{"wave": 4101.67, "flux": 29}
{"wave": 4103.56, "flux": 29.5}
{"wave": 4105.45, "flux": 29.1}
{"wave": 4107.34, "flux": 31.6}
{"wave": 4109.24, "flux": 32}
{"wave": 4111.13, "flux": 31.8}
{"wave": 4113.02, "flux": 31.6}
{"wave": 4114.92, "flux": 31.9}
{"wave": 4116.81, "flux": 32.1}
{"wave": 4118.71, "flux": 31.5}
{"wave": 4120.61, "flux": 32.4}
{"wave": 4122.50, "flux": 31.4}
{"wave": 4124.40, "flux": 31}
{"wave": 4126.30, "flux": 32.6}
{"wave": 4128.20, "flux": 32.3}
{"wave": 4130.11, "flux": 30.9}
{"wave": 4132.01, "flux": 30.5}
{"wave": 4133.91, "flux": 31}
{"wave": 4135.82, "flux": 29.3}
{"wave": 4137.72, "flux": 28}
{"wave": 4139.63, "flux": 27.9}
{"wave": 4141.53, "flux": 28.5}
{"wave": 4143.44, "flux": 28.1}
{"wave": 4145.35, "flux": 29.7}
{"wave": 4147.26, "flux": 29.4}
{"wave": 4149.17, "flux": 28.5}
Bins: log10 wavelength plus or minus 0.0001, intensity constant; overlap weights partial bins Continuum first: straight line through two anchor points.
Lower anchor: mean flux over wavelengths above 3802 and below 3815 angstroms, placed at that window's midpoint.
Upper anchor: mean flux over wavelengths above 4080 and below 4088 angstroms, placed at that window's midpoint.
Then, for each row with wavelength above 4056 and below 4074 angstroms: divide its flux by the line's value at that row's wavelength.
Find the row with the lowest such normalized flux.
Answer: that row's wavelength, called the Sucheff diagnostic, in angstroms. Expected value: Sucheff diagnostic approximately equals 4064.07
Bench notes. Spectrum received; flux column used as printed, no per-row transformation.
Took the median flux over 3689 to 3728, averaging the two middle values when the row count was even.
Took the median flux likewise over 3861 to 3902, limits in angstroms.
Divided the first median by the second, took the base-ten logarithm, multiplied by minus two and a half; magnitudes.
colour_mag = -0.1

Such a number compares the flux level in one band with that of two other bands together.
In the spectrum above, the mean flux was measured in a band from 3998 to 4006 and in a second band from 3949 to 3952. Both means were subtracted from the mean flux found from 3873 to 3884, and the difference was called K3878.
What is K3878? -37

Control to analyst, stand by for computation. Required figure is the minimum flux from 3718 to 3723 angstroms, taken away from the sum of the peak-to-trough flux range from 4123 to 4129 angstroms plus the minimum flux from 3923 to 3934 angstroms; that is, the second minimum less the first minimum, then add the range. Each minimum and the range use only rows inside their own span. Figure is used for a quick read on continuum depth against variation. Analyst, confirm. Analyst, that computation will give -10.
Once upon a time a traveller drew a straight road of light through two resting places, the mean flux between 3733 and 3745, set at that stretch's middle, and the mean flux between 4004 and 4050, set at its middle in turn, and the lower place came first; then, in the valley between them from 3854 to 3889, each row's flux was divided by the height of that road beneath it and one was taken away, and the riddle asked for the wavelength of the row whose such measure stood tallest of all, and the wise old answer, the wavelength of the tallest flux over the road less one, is 3866.88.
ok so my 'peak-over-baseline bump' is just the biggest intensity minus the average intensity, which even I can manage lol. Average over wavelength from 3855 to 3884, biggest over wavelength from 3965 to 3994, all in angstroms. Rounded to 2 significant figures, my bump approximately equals 14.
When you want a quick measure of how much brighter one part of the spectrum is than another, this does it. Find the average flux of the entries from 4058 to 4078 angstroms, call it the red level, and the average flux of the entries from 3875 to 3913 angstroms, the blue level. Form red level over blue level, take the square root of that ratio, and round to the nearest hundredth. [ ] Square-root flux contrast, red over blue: 1.26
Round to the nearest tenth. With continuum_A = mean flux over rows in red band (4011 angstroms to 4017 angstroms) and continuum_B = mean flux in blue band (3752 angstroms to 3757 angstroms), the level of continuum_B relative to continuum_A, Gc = 0.6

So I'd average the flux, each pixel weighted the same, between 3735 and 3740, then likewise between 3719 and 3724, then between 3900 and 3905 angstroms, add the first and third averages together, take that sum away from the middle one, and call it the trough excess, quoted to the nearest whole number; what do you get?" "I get -18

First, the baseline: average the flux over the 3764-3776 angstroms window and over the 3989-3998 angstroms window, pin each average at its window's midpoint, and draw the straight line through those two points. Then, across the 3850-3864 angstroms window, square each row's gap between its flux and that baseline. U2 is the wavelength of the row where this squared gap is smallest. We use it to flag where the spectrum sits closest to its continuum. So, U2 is 3863.32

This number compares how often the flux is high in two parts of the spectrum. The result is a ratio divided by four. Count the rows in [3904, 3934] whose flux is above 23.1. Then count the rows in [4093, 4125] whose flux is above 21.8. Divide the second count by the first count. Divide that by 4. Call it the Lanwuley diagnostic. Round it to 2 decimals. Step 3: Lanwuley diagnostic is 0.85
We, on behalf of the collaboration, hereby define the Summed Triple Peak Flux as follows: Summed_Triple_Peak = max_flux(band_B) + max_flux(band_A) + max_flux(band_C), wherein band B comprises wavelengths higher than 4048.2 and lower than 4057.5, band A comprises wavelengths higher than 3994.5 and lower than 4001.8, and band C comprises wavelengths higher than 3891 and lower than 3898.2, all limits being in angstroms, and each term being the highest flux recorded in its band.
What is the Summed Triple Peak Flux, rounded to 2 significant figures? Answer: 86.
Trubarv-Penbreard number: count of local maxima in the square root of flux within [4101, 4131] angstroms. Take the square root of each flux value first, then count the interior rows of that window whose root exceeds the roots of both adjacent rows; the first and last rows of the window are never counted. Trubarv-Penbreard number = 5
